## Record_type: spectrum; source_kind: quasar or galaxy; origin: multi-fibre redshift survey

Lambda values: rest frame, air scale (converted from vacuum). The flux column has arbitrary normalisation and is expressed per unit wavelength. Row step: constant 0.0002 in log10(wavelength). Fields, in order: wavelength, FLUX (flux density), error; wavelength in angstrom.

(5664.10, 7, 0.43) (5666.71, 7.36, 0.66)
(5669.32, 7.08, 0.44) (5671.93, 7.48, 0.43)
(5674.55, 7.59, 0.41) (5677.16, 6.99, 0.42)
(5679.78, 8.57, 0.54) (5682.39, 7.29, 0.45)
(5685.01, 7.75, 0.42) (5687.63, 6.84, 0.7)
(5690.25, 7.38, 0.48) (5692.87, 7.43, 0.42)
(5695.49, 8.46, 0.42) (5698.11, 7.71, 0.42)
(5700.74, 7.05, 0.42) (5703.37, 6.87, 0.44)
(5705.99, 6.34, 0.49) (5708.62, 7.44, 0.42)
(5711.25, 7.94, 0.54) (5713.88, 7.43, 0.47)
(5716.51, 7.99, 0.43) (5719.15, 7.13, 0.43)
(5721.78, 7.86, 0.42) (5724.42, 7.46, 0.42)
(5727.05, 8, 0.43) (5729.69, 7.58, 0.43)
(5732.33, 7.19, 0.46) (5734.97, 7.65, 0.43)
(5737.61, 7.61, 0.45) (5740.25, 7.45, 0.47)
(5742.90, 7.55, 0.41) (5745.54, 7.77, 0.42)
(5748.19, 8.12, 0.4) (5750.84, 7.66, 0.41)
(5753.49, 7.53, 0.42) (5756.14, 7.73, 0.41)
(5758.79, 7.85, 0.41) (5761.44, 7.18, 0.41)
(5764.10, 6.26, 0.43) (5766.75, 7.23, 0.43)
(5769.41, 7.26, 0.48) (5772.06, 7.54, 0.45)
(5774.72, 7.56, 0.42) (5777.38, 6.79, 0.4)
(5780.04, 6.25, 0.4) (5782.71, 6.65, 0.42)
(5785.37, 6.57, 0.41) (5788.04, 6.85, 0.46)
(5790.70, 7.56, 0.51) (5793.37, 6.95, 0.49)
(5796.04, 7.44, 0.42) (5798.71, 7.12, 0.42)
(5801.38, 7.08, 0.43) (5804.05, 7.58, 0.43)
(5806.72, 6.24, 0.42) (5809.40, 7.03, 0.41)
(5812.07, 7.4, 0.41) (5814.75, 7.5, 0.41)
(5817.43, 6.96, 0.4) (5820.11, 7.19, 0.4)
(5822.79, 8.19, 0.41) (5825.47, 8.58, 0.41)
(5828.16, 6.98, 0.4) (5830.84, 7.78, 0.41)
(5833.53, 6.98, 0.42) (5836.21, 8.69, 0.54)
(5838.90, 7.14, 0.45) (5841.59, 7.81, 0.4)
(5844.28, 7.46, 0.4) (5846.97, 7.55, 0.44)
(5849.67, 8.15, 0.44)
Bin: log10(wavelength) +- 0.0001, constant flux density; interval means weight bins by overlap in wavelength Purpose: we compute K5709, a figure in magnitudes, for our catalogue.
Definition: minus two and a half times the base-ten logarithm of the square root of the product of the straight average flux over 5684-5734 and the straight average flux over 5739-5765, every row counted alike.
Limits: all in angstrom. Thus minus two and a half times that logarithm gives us -2.19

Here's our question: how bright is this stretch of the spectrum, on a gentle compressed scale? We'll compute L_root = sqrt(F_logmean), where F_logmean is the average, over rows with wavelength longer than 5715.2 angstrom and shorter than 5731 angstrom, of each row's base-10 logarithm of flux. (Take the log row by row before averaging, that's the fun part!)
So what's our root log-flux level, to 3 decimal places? 0.940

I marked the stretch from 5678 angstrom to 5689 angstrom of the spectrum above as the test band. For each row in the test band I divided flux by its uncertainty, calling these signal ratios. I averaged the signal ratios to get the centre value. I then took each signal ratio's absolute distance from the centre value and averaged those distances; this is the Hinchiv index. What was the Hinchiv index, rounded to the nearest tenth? 2.7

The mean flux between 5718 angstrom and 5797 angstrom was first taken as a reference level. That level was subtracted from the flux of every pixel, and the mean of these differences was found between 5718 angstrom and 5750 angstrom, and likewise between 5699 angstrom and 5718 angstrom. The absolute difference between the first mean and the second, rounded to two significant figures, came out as 0.32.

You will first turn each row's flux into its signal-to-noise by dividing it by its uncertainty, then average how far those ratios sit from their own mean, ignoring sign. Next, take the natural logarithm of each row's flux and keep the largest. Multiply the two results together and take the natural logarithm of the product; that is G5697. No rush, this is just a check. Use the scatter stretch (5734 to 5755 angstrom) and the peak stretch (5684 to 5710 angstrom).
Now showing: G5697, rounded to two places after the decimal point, 0.68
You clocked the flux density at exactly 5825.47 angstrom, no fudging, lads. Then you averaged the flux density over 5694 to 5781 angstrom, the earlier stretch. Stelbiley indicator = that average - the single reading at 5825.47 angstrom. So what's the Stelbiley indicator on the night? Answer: -1.14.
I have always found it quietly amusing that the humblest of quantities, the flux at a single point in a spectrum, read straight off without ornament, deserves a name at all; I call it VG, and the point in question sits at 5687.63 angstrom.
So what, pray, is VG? 6.84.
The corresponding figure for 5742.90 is 7.55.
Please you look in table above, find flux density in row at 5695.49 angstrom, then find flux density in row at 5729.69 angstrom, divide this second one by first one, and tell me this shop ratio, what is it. 0.90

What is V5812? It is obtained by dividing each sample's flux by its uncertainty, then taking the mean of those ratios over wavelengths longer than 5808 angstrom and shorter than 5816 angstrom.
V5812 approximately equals 17.8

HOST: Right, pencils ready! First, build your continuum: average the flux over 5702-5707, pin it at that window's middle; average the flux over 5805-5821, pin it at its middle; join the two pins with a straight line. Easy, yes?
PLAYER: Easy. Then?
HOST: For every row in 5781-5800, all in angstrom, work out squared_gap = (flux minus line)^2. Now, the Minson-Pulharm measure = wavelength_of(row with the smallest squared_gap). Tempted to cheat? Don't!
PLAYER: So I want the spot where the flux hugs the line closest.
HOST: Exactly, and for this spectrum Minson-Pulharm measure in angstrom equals 5793.37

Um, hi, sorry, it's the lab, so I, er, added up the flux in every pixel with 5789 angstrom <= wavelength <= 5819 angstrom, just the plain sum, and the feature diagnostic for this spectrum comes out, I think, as 79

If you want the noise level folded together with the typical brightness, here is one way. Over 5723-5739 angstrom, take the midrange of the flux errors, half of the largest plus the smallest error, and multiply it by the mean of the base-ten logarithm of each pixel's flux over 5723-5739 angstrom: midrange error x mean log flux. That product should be 0.387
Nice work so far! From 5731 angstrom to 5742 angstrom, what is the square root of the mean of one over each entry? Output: 0.366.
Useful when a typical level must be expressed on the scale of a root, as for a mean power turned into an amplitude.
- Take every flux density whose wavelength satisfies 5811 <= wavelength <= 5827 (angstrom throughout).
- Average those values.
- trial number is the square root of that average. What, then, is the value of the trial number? 2.76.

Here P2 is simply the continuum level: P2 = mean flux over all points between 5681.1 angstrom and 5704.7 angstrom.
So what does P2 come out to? 7.42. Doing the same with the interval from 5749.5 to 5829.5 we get 7.22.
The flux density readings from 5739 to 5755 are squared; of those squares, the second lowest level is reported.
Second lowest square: 57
